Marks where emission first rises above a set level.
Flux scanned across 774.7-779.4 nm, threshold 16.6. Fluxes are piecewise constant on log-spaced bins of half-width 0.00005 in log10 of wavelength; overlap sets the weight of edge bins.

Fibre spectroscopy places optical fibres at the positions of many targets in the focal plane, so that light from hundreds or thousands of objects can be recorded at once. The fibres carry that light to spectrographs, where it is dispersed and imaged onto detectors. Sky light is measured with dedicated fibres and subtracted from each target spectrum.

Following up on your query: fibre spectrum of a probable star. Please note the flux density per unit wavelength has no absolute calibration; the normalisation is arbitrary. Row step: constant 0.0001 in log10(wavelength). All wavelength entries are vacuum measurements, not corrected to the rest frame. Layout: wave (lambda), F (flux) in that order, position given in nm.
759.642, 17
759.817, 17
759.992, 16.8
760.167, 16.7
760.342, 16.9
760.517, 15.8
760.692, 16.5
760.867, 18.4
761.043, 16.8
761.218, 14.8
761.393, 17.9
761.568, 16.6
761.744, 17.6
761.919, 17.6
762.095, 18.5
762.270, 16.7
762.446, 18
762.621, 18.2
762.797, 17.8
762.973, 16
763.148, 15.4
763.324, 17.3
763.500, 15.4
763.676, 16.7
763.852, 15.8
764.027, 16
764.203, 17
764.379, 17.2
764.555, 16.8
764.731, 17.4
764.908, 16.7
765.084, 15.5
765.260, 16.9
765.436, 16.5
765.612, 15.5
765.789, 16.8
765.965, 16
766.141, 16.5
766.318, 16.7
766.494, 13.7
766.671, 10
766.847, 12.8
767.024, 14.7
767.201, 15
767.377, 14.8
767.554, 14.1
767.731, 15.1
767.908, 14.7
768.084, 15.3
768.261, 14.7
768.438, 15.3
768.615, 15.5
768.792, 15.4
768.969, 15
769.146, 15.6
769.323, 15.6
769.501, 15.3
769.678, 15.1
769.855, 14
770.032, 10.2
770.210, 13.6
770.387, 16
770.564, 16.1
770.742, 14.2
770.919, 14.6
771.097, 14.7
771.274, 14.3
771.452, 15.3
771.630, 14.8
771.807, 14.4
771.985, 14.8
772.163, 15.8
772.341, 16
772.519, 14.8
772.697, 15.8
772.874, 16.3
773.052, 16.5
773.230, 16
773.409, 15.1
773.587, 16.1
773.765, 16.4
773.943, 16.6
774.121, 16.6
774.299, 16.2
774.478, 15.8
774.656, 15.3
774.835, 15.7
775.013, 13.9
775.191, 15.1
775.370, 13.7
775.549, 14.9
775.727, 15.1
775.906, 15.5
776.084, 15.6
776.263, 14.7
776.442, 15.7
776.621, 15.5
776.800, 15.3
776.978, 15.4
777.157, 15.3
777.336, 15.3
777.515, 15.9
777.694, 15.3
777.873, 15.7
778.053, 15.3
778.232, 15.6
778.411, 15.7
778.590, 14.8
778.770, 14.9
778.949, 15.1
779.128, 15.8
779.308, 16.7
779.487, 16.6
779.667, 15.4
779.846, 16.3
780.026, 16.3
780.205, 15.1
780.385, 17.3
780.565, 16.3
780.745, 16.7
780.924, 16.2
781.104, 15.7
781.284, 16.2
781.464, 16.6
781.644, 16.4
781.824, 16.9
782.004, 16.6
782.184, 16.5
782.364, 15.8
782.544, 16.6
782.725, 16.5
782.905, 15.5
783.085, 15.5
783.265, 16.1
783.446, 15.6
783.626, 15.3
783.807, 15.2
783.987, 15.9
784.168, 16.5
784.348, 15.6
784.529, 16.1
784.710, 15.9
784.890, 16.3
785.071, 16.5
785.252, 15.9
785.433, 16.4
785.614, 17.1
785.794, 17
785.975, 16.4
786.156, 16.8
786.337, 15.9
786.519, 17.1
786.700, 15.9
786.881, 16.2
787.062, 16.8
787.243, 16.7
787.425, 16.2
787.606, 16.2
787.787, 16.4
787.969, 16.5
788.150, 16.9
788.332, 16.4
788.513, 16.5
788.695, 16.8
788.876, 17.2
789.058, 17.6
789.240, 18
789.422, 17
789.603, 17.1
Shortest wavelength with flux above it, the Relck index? 779.308 nm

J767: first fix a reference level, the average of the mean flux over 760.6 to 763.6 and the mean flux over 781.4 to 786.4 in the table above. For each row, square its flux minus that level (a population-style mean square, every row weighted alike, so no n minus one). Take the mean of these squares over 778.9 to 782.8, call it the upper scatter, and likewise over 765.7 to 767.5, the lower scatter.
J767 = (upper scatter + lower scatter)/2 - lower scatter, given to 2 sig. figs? -3.6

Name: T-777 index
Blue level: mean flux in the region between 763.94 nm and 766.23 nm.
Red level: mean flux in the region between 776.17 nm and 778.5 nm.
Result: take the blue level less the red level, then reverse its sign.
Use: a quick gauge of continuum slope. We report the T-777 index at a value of -1.1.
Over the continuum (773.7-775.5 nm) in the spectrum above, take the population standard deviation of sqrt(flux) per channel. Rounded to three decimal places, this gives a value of 0.127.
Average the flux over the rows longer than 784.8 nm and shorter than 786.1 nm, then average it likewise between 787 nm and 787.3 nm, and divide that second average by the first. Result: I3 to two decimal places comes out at 1.01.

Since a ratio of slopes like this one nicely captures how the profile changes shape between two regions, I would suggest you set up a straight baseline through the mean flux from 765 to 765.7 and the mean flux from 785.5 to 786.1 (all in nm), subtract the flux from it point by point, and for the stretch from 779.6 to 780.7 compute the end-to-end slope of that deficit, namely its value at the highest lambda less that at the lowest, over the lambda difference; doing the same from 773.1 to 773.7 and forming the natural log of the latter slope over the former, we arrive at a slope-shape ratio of -1.4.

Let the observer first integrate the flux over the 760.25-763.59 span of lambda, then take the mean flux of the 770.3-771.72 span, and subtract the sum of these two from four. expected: -68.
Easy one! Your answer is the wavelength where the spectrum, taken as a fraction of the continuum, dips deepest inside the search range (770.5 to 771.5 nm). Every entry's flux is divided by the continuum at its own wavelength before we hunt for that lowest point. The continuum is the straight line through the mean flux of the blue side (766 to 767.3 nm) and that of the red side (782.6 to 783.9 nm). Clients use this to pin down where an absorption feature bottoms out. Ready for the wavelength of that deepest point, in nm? 770.742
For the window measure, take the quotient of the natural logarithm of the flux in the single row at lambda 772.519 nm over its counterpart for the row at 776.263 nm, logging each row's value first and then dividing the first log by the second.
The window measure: 1.00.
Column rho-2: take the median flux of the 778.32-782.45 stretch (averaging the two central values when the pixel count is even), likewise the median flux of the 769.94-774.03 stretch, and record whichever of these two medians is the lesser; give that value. 15.3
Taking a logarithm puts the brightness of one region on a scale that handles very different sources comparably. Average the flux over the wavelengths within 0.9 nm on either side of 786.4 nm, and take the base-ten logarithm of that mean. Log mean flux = 1.220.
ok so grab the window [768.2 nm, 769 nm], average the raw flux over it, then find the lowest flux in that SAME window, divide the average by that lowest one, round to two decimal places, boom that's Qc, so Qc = 1.03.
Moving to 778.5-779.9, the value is 1.06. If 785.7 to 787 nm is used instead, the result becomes 1.04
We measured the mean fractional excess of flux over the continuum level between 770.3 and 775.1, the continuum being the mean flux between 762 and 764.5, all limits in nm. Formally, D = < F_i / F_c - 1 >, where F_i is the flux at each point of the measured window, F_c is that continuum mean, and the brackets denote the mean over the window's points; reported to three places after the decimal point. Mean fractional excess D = -0.081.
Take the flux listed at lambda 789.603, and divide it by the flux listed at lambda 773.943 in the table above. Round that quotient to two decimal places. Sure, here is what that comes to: 1.03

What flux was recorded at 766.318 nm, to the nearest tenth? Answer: 16.7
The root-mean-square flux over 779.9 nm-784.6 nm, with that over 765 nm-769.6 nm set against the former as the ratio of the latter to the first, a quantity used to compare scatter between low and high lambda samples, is 0.94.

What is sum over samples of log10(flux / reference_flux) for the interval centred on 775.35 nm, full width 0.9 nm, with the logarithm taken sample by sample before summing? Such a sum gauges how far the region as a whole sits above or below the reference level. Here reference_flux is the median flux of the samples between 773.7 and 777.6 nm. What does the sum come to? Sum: -0.13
